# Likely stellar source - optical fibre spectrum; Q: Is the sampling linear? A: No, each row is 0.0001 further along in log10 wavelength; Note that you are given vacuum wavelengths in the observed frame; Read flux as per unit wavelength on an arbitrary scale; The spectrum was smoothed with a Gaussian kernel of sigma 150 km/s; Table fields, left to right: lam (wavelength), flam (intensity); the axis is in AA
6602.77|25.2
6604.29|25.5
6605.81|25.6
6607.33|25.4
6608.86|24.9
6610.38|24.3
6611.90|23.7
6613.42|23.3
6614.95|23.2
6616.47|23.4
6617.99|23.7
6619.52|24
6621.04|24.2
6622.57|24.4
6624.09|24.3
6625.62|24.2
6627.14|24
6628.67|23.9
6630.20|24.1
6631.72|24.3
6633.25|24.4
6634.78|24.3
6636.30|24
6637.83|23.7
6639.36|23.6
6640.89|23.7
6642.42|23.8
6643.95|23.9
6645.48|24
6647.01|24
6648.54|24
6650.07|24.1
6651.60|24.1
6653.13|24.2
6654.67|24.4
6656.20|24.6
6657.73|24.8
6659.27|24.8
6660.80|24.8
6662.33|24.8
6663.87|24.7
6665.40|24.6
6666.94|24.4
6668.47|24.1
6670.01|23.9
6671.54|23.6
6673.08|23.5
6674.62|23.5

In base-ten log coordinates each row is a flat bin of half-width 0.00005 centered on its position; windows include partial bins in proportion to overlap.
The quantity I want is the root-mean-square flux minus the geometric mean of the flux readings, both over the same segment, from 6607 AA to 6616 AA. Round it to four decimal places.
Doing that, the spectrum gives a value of 0.0273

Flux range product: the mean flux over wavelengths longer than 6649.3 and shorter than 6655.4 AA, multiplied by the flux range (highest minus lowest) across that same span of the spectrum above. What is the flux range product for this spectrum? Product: 7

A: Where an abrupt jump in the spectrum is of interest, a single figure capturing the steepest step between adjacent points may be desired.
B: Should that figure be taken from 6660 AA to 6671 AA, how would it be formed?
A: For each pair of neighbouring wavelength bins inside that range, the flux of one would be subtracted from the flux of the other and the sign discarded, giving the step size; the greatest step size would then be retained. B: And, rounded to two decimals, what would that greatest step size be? 0.30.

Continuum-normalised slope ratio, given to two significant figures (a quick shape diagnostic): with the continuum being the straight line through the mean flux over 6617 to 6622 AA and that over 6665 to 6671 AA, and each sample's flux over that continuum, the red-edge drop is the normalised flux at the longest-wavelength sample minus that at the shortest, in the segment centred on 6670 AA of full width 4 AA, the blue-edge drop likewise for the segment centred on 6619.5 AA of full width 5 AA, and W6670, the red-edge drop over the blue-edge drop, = -1.1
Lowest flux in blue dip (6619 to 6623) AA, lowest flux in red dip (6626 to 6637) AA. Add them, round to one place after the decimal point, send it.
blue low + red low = 47.9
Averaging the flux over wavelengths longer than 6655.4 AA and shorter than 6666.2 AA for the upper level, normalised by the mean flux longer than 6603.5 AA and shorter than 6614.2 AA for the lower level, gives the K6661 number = 1.00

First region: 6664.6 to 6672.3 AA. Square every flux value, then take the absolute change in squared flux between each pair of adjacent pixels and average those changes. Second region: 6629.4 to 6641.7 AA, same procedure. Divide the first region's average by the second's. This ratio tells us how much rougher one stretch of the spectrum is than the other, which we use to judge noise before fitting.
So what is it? 1.5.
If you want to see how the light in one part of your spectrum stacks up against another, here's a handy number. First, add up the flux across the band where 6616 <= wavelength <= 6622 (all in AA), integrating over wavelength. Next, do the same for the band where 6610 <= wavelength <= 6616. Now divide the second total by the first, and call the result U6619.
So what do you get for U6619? 0.99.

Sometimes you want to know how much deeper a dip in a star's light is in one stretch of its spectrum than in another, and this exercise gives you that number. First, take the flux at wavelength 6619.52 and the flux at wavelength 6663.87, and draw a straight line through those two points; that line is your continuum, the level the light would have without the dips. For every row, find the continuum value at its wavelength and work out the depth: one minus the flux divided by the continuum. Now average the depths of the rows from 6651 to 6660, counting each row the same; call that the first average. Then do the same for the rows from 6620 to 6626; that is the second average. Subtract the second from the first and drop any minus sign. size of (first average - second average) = 0.012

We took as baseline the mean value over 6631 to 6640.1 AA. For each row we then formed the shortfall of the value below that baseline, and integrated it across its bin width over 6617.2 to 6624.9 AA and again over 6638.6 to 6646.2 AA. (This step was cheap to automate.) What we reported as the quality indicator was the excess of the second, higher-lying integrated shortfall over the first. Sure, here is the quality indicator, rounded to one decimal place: 2.4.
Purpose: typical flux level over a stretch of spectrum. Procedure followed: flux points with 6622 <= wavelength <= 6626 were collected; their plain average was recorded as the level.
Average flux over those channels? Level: 24.3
